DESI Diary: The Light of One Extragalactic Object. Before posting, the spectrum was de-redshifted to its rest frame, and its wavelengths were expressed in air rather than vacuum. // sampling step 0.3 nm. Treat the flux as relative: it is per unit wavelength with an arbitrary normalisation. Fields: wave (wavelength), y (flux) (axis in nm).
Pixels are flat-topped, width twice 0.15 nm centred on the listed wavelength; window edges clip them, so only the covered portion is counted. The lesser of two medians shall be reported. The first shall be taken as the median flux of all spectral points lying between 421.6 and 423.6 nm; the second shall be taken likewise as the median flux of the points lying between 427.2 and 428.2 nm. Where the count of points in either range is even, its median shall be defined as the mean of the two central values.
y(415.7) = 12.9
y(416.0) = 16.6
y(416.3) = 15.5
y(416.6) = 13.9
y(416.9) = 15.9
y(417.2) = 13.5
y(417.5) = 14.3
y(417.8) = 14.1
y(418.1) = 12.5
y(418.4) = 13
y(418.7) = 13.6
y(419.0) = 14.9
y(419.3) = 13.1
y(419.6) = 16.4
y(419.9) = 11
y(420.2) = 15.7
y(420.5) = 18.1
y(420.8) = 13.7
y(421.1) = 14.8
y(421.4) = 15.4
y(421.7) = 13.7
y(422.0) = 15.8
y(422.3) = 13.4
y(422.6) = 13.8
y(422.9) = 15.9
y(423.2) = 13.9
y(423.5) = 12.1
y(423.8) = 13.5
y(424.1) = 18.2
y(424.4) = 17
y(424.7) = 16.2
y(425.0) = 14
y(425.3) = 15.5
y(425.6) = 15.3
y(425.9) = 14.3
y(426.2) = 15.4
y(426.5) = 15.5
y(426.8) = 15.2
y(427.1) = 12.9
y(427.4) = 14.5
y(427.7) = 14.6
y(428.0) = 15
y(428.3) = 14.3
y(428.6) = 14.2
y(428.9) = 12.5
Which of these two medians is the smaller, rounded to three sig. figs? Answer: 13.8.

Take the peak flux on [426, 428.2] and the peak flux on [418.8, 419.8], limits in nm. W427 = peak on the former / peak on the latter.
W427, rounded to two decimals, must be 0.95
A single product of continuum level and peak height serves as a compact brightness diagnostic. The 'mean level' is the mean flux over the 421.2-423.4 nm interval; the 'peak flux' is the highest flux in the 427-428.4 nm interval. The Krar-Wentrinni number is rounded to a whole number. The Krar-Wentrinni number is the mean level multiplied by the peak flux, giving 218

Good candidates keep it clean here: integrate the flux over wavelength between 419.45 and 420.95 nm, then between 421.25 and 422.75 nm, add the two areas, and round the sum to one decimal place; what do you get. 44.1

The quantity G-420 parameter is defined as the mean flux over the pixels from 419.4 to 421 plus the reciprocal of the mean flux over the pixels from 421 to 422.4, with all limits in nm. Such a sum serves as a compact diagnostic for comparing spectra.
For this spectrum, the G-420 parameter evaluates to 15.0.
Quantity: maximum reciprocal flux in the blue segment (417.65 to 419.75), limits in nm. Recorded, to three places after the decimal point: 0.080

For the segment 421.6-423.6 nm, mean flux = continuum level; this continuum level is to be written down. 14.1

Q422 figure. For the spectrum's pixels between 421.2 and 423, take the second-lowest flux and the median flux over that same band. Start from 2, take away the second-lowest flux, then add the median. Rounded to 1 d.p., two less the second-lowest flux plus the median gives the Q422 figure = 2.9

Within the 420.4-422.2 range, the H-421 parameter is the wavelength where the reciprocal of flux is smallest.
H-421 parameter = 420.5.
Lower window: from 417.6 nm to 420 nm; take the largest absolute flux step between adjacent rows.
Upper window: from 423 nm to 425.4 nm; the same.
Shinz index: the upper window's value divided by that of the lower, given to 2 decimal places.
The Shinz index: 0.87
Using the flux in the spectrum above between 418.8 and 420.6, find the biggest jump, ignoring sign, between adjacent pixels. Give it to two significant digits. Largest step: 5.4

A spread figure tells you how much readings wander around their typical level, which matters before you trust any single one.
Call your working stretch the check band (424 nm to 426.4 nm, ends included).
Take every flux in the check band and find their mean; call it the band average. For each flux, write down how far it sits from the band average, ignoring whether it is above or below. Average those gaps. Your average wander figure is 1.05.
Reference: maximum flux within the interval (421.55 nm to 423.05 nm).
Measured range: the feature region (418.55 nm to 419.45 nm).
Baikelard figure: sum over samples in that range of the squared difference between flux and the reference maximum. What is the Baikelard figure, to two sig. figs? 14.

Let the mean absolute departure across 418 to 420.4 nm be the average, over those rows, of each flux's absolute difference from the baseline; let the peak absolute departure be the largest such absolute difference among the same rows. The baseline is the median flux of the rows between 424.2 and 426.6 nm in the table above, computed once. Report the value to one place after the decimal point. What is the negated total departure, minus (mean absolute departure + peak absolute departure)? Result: -6.4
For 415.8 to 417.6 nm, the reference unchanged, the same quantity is -3.0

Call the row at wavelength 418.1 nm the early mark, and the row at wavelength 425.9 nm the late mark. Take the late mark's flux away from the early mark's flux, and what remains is -1.8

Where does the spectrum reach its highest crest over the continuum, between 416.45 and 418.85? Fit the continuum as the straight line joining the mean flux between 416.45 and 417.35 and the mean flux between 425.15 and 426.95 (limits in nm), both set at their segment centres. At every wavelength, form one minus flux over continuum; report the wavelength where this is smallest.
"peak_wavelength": 416.9 nm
